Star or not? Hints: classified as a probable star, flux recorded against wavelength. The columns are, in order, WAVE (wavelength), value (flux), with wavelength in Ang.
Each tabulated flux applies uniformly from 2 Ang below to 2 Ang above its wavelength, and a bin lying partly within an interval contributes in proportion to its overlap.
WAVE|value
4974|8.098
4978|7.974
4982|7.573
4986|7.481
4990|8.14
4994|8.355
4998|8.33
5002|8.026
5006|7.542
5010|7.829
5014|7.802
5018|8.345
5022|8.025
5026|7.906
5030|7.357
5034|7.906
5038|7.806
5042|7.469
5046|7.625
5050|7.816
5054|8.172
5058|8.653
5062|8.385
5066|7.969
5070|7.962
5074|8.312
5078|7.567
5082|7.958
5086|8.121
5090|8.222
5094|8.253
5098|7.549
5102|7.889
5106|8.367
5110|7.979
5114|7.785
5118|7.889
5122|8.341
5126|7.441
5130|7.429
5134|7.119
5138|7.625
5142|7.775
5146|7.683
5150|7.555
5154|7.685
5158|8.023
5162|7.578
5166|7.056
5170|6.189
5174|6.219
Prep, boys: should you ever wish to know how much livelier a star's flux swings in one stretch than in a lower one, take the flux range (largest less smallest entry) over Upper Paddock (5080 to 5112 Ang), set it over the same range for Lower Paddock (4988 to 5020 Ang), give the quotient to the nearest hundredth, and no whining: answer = 1.01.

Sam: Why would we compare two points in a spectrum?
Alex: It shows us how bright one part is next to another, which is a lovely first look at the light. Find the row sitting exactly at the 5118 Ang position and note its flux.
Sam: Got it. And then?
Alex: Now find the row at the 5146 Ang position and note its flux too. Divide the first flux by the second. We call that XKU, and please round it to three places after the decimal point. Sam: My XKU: 1.027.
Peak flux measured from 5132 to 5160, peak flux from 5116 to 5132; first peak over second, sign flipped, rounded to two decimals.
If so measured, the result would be -0.96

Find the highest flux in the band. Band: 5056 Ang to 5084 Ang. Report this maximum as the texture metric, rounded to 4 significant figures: 8.653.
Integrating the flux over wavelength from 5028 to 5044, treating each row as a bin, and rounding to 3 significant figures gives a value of 122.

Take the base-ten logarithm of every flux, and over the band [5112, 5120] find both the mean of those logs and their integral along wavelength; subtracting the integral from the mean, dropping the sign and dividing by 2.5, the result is 2.50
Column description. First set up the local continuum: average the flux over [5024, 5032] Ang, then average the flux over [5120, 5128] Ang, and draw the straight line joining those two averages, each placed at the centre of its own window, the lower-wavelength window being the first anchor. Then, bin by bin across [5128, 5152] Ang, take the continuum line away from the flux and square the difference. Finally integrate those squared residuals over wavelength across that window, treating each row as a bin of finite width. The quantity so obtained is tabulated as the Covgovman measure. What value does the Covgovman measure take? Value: 4.89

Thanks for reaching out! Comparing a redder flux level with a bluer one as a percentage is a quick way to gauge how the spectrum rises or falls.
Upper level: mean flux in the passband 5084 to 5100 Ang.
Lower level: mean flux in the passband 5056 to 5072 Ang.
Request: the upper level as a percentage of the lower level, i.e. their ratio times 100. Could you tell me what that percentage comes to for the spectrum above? 98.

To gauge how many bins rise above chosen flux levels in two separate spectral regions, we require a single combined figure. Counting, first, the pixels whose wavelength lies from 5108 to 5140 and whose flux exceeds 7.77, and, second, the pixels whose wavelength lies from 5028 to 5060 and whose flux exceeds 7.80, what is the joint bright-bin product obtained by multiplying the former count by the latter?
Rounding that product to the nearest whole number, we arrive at 20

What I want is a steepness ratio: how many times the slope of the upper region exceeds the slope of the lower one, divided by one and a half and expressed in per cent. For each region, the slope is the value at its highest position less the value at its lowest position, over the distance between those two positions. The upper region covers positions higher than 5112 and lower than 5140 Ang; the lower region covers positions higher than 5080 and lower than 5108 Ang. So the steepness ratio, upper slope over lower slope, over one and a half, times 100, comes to -26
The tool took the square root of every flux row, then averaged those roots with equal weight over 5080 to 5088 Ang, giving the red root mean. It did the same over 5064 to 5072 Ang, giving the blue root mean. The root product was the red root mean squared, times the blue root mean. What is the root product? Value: 22.7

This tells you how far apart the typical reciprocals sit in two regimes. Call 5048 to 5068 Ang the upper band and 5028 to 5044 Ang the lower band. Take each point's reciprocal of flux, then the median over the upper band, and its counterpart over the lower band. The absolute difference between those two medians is 0.0086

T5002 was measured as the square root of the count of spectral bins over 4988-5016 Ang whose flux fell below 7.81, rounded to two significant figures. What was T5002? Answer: 1.4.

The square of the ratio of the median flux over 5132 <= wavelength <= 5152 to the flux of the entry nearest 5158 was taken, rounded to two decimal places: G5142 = 0.90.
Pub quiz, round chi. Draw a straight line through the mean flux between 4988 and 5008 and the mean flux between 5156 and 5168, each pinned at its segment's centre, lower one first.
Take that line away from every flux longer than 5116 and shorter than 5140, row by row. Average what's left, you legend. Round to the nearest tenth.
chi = 0.0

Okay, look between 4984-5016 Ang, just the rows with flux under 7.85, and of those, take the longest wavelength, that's 5014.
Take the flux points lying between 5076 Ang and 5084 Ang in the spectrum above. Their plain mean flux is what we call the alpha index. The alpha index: 7.76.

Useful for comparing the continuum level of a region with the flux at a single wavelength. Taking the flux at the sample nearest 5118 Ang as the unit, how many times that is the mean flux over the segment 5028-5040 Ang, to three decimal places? 0.975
